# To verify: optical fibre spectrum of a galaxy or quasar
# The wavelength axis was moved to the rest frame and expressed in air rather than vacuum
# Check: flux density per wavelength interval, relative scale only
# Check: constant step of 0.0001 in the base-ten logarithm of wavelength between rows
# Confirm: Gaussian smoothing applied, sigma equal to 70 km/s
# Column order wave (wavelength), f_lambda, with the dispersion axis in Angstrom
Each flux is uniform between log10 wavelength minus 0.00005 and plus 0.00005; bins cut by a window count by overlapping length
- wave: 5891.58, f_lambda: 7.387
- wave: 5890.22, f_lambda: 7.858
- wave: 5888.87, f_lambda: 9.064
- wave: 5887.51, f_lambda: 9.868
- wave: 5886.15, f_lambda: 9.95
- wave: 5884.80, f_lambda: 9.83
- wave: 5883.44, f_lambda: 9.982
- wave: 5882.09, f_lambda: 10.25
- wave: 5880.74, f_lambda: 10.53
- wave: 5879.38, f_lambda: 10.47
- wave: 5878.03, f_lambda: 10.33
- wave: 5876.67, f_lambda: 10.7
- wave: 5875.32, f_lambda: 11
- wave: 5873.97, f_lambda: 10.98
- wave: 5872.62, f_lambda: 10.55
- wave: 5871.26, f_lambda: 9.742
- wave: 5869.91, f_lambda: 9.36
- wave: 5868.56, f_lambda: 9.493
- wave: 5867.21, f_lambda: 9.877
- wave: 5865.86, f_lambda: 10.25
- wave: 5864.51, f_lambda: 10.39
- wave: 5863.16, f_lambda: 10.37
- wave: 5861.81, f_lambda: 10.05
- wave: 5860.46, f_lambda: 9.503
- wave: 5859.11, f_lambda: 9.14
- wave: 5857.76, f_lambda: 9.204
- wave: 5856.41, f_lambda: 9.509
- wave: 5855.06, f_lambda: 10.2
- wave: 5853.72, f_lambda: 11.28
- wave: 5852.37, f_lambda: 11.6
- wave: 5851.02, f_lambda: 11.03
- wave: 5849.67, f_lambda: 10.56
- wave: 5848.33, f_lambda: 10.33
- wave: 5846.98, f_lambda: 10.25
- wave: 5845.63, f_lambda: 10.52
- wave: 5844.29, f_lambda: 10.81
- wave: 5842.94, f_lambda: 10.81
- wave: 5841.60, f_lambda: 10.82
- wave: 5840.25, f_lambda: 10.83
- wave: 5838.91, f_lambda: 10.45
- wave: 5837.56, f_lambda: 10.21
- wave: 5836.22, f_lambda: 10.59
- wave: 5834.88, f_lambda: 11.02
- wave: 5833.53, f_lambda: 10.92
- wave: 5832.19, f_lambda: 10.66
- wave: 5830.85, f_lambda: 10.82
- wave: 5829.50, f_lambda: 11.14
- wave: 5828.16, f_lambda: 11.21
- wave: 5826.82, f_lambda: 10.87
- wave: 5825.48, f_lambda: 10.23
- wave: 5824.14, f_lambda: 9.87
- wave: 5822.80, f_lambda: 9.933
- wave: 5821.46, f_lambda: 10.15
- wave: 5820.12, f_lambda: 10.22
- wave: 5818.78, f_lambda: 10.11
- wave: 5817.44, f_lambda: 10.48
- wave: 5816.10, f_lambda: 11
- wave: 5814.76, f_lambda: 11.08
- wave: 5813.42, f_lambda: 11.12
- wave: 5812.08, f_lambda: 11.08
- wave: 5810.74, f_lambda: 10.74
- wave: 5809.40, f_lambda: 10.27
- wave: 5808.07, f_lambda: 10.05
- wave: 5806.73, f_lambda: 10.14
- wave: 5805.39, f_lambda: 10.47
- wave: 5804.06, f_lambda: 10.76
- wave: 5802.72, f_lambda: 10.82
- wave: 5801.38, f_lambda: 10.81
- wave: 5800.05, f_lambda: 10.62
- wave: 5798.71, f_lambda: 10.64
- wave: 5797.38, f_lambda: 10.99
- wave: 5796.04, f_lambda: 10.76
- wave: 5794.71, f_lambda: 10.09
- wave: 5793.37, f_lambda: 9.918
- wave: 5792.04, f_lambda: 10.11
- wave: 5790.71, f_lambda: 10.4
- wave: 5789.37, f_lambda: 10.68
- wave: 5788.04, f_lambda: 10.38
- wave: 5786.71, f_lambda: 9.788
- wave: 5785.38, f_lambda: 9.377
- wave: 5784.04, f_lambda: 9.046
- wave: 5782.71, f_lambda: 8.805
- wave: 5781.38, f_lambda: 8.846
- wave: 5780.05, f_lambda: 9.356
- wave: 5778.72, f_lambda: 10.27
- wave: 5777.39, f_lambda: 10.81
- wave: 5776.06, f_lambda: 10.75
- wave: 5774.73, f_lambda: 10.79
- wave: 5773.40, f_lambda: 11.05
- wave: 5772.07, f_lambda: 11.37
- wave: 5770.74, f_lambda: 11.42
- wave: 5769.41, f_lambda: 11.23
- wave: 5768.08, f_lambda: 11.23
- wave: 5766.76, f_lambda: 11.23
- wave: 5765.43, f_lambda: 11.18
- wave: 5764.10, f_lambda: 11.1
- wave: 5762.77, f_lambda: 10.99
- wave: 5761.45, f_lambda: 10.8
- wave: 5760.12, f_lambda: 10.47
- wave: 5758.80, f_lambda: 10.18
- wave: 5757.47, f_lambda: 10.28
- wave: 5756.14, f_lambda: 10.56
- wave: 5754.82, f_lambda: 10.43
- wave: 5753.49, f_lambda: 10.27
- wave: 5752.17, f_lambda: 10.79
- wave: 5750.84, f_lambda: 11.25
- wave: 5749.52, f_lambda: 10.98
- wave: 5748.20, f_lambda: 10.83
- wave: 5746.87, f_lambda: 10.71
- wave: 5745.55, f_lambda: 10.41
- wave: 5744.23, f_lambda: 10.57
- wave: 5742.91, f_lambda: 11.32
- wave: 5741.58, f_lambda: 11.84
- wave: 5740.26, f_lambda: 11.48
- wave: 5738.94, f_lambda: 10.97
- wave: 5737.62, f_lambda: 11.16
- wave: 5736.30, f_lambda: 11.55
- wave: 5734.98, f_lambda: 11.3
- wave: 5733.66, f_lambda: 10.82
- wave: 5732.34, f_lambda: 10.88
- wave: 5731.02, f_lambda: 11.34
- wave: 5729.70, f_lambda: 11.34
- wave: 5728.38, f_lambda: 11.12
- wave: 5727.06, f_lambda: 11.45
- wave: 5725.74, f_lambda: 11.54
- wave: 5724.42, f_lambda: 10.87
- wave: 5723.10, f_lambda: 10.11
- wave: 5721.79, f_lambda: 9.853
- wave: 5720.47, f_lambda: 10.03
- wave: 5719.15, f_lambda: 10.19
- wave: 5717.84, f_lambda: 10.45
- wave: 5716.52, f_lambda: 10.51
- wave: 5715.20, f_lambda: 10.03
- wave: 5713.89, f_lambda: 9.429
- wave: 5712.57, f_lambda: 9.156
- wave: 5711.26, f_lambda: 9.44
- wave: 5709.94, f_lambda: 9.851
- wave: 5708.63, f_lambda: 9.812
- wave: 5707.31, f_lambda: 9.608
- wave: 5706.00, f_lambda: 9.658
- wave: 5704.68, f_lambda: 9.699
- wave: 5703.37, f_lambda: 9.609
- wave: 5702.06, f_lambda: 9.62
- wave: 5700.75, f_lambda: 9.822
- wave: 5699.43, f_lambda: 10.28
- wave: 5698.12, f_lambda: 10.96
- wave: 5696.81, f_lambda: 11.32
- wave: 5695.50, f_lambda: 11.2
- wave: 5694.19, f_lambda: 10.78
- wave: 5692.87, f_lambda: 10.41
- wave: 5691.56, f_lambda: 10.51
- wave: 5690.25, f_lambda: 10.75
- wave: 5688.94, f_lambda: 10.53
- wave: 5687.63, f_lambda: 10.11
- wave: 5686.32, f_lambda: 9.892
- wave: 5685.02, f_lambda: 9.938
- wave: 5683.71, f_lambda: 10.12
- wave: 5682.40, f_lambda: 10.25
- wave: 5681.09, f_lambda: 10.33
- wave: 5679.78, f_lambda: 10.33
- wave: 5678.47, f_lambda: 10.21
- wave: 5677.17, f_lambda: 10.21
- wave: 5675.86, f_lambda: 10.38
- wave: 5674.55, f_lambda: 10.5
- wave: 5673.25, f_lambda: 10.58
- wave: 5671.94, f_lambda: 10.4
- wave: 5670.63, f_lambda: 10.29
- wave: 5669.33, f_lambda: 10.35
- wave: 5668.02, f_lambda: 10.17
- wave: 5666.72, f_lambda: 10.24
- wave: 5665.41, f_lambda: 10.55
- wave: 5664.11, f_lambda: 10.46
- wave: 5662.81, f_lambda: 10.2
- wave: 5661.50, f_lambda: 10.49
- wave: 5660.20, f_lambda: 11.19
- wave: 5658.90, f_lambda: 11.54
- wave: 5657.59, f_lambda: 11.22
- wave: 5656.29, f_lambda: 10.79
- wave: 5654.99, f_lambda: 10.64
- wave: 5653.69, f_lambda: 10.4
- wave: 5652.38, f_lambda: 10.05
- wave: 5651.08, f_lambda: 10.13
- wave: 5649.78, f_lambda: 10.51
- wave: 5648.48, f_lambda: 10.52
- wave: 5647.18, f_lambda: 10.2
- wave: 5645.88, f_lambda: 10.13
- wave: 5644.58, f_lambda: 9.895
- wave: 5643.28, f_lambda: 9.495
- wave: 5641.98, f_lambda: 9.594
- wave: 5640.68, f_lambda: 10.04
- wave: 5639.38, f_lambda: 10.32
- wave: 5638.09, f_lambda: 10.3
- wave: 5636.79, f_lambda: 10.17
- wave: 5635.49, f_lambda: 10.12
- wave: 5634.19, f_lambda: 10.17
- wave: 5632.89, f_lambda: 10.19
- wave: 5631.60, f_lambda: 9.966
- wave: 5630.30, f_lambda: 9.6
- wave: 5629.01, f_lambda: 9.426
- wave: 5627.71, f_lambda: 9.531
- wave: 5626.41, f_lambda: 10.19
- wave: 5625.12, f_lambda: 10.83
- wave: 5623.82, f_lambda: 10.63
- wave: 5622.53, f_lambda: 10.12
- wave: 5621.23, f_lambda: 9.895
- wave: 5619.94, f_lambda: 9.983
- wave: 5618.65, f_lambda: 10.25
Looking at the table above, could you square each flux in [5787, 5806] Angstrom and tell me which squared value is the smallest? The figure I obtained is 98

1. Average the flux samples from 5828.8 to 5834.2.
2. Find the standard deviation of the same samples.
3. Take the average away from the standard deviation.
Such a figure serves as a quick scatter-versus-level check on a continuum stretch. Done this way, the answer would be -10.7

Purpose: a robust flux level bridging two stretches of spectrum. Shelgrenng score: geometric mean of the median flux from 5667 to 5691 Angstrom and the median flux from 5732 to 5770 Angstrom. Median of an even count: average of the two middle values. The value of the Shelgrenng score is 10.6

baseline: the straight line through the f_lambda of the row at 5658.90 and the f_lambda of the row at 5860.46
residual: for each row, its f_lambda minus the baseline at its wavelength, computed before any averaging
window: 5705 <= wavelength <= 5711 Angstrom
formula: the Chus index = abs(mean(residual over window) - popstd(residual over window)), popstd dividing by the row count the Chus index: 1.4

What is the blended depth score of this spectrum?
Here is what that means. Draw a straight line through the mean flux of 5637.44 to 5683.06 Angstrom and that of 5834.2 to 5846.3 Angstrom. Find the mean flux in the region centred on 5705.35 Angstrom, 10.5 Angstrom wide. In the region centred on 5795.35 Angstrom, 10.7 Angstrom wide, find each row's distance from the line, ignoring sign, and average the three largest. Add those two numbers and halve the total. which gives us 5.13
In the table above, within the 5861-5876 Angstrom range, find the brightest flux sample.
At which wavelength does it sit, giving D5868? 5875.32 Angstrom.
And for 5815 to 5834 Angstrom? 5828.16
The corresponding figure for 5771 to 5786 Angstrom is 5772.07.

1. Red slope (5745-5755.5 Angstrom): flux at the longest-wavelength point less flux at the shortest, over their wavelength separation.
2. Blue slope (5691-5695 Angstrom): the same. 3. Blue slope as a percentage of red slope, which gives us 4758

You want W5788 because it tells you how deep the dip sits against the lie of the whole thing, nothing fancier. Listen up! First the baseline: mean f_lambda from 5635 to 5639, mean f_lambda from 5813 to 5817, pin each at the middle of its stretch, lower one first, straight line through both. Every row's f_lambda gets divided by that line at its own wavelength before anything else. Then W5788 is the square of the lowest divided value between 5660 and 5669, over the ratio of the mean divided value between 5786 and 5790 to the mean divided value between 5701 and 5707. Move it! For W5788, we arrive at 0.94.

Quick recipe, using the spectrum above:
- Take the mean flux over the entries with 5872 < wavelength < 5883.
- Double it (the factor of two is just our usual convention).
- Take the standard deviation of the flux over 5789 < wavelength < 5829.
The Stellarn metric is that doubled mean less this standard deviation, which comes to 20.8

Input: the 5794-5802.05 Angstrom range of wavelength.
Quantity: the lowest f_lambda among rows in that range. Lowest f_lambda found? 10.09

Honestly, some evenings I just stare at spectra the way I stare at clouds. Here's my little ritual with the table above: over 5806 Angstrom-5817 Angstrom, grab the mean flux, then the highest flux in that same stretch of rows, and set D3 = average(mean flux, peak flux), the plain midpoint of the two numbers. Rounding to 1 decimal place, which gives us 10.9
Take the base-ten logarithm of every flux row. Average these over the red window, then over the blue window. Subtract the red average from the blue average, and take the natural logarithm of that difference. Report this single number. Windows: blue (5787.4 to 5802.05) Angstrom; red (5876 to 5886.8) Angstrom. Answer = -4.6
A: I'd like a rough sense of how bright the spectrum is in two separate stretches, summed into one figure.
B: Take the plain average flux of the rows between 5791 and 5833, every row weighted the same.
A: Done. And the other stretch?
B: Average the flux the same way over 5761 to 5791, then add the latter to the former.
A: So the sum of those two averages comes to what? 21.0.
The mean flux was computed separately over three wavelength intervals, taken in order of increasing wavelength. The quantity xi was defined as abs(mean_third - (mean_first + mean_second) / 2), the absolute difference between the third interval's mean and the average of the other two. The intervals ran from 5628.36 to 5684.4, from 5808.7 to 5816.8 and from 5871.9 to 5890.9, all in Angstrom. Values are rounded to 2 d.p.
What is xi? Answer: 0.49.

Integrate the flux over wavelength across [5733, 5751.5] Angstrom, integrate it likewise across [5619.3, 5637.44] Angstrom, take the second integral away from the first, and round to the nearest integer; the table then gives 23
